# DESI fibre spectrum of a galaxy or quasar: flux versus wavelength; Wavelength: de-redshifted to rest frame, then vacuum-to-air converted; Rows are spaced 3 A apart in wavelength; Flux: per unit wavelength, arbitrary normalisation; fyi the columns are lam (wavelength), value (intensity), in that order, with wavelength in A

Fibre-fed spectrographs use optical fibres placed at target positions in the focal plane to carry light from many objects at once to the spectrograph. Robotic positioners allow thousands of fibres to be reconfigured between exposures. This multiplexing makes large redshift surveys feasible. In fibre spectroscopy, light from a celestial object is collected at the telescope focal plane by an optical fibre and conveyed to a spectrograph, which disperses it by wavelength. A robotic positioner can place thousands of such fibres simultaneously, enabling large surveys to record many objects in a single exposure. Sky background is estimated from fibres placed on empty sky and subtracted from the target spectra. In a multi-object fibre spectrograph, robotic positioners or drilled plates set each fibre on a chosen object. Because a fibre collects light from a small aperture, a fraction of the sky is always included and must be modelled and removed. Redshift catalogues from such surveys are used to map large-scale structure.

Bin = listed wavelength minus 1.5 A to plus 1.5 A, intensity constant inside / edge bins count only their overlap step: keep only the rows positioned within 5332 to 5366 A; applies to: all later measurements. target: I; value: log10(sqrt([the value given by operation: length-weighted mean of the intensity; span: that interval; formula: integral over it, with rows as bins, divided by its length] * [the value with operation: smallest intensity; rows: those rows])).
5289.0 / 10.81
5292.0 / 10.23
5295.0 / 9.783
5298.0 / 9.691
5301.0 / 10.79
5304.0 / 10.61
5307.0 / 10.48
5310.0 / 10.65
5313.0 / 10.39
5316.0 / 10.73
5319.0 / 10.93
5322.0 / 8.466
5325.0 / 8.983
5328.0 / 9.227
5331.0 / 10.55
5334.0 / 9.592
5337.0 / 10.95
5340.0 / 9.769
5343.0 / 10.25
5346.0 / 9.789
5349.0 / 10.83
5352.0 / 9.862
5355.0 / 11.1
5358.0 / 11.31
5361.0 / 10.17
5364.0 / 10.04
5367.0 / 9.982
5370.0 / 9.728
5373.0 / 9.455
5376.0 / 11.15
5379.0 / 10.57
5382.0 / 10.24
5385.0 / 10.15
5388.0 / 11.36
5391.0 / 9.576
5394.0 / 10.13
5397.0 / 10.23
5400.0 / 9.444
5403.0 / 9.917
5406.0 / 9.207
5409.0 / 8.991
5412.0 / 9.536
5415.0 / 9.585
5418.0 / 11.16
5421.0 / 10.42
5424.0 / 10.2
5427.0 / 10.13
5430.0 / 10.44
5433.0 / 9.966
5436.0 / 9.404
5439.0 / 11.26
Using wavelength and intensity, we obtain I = 0.998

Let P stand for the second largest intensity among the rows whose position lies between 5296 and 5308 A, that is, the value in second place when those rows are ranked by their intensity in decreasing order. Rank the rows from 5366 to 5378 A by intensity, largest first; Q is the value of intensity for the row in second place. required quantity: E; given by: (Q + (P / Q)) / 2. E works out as 5.52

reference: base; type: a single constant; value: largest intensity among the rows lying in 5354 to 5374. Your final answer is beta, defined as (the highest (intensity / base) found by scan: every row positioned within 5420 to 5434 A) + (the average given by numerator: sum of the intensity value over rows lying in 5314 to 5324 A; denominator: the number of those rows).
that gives 11.0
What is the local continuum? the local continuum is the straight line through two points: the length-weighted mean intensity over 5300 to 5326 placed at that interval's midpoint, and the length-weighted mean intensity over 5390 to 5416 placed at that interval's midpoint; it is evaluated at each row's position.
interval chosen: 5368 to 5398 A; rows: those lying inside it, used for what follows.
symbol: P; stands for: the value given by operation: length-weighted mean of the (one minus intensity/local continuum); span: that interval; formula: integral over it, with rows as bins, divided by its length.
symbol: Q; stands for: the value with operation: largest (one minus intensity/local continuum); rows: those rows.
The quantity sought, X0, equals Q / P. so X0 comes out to -0.8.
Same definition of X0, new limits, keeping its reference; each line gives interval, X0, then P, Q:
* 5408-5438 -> -1.1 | -0.056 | 0.062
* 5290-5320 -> -4.8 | -0.013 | 0.063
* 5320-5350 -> 7.0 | 0.024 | 0.168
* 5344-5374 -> -1.2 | -0.032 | 0.038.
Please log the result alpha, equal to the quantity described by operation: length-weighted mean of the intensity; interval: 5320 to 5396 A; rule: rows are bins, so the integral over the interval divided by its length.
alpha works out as 10.14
